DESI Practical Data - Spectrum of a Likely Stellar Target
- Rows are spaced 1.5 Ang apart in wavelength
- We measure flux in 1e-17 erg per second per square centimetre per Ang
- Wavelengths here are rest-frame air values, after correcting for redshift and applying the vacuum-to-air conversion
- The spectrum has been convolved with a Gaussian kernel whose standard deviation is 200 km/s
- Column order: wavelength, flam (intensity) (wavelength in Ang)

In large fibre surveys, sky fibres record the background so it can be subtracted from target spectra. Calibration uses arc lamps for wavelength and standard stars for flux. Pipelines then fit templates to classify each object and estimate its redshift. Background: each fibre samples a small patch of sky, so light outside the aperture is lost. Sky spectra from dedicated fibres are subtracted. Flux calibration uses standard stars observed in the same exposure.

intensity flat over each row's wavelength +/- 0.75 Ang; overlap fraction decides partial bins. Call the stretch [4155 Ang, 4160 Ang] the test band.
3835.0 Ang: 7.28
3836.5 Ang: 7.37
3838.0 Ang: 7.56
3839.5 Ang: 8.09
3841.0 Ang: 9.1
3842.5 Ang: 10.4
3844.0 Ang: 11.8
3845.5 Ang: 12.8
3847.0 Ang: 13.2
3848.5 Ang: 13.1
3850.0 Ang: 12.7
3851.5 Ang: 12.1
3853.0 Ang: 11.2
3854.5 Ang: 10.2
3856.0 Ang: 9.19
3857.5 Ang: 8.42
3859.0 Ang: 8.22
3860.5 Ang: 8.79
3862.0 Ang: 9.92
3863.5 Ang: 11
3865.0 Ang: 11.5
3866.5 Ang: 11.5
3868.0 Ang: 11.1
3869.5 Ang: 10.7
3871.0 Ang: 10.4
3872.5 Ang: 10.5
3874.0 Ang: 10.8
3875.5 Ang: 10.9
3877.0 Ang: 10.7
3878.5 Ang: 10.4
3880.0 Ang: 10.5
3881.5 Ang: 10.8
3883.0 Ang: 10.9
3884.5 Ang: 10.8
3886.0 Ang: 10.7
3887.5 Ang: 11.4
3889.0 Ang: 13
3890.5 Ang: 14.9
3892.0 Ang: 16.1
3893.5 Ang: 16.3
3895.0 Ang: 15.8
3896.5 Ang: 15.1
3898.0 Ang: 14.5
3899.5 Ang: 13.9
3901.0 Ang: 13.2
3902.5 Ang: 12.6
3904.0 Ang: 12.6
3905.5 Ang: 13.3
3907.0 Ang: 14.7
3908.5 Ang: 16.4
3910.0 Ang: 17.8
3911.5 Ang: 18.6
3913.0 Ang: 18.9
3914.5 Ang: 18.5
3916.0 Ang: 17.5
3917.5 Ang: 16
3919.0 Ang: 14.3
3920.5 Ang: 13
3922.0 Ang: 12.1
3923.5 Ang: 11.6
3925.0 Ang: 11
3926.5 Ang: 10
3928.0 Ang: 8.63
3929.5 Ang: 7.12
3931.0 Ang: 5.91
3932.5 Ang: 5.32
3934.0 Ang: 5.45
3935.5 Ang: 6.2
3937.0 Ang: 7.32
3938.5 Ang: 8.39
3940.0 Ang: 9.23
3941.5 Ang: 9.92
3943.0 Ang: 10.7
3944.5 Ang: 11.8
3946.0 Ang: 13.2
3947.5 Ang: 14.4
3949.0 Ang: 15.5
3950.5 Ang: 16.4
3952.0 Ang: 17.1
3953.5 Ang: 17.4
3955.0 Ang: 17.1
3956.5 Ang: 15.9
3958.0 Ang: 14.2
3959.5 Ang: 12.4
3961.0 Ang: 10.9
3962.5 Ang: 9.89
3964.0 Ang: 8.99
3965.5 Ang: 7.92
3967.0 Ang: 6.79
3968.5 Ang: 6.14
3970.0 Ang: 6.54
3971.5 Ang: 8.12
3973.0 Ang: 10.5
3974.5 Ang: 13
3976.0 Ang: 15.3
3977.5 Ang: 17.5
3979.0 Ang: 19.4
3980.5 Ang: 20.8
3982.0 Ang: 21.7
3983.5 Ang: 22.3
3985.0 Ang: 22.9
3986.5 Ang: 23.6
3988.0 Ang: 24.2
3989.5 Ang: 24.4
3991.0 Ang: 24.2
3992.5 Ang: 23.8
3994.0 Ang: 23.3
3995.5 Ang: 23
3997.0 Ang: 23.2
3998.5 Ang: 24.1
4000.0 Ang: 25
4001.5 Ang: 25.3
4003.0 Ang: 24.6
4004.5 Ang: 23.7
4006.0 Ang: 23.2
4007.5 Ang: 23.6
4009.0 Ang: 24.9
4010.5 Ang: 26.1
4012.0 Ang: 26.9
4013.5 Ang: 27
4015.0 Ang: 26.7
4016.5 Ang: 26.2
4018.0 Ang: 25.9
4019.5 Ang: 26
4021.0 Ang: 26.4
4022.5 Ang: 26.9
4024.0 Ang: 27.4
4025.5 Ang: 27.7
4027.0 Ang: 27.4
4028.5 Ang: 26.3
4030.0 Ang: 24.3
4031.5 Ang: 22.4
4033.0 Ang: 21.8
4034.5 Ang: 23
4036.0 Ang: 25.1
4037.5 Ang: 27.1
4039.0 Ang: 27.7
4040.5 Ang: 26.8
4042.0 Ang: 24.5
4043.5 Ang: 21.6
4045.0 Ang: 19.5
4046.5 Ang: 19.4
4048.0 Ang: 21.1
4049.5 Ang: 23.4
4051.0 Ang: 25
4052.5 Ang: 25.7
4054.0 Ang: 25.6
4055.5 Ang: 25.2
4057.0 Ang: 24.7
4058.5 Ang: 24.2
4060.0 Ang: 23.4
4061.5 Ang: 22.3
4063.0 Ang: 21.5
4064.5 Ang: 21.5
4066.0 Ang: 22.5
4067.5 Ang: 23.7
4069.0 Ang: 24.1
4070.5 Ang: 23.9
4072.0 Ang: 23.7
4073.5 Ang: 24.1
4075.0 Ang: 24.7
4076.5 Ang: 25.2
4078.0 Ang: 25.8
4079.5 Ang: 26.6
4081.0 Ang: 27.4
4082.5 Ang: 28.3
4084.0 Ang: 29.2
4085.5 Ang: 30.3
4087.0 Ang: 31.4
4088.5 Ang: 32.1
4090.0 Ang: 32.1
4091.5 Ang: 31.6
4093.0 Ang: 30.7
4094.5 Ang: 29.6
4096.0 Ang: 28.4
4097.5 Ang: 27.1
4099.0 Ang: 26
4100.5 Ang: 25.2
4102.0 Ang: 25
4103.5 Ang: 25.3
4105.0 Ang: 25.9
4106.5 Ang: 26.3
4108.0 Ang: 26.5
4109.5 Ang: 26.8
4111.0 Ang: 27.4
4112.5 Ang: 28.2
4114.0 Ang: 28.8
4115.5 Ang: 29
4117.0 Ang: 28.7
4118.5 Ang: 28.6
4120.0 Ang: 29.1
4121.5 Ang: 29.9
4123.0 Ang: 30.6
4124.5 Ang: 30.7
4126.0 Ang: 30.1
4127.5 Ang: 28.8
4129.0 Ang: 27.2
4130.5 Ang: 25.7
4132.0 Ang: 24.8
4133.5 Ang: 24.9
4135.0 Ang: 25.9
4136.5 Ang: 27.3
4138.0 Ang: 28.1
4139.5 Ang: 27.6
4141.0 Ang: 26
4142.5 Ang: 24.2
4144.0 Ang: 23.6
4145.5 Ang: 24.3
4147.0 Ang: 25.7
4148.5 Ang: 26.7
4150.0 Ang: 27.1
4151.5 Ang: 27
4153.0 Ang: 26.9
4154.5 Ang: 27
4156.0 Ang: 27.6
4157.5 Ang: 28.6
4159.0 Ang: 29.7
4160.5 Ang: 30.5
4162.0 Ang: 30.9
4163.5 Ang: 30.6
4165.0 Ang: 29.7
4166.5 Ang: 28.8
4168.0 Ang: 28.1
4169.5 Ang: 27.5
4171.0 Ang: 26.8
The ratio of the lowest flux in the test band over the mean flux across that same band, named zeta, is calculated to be 0.96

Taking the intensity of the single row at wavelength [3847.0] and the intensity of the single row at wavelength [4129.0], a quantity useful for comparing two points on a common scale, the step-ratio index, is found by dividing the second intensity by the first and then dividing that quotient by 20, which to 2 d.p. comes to 0.10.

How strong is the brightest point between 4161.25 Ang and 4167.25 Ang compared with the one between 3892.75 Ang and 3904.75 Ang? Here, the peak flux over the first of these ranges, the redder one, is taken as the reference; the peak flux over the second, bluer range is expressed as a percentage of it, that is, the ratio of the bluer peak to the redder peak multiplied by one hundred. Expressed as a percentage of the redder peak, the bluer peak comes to 53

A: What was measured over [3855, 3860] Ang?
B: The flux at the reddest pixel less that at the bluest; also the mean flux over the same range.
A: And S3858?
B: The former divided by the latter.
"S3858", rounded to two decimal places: -0.11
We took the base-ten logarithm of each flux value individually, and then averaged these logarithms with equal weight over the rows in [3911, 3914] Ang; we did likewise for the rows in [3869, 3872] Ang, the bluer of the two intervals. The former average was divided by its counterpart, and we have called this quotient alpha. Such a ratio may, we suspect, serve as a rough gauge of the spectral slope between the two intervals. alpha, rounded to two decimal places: 1.24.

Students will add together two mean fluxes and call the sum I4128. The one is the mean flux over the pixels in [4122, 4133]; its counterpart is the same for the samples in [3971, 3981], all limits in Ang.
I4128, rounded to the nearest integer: 43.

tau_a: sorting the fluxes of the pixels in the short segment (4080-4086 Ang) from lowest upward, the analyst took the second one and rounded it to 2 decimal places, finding 28.30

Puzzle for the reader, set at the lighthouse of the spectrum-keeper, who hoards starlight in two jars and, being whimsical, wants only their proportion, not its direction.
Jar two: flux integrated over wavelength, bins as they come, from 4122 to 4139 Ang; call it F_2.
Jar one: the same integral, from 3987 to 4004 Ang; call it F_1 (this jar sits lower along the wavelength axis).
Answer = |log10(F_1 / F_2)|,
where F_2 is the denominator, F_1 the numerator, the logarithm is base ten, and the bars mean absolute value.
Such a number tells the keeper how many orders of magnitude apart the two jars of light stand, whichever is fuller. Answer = 0.060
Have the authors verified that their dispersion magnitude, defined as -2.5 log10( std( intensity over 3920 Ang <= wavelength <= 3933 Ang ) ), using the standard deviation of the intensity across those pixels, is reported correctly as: -1.1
